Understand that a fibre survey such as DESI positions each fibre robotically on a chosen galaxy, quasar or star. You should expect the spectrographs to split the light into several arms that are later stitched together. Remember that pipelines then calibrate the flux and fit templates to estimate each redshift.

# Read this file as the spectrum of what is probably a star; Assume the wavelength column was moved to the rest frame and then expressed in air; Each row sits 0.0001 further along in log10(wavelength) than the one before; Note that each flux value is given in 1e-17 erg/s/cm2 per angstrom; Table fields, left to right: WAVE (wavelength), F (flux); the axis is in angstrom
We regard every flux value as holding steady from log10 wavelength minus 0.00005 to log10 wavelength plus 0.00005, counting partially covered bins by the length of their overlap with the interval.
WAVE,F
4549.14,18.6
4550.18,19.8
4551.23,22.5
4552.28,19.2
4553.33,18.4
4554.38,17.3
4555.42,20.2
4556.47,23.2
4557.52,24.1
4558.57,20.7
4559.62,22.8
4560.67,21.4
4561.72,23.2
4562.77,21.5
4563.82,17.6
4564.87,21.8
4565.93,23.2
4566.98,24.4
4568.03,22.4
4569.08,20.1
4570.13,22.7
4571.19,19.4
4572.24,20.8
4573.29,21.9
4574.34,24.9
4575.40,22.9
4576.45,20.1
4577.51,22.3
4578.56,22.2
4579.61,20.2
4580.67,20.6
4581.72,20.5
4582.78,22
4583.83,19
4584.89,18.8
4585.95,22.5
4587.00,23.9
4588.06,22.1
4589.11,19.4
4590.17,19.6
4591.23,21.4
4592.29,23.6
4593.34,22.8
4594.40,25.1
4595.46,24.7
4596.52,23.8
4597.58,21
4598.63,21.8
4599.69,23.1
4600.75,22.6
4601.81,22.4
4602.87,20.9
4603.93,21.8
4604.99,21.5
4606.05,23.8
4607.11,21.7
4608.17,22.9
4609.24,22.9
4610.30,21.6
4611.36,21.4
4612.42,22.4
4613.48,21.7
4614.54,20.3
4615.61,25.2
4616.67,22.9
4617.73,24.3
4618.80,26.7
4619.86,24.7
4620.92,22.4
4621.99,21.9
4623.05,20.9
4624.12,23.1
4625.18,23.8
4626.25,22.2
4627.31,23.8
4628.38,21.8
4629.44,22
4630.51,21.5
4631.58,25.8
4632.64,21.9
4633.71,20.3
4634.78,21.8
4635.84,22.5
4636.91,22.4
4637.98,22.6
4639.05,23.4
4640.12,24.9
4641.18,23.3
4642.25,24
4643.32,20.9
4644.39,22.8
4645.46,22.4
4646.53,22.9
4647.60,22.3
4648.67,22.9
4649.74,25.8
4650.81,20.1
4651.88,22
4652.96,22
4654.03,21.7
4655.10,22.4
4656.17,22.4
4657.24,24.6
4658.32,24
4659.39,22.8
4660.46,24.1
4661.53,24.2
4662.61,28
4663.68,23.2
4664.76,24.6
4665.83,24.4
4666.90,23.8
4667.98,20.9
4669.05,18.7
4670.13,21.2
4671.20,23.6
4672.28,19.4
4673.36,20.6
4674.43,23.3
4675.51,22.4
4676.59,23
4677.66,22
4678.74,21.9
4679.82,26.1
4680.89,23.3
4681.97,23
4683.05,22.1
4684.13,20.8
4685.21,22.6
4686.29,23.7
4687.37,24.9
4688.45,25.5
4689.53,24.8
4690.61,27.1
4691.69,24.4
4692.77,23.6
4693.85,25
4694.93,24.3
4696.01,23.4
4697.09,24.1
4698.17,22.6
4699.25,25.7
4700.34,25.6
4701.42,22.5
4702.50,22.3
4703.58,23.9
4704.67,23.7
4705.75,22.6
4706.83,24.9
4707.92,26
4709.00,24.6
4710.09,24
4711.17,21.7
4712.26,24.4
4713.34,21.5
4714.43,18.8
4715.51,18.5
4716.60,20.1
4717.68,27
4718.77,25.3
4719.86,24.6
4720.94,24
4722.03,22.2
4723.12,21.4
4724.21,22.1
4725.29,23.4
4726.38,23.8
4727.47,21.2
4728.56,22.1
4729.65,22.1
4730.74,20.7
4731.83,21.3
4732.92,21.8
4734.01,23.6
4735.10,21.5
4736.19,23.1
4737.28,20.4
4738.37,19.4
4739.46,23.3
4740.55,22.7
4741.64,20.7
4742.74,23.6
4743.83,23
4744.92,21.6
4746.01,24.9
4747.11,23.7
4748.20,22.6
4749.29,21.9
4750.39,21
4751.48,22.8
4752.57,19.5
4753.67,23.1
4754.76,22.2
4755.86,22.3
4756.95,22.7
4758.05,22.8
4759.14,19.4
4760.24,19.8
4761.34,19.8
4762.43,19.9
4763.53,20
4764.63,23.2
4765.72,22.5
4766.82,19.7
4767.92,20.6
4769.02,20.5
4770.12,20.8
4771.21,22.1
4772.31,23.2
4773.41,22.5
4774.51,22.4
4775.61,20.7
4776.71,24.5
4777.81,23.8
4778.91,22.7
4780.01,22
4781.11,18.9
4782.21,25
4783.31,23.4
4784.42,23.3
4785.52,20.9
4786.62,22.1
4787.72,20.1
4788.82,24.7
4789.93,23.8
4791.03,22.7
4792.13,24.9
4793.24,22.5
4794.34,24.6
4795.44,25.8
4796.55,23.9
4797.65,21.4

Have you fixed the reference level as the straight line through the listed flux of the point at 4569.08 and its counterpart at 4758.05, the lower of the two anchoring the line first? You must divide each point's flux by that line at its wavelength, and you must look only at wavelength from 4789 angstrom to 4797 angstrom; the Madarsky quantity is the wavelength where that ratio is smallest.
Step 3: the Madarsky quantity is 4793.24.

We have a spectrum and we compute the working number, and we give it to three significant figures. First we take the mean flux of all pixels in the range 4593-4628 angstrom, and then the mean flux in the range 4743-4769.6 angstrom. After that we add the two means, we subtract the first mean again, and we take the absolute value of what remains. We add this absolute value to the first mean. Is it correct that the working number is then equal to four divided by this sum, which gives 0.0900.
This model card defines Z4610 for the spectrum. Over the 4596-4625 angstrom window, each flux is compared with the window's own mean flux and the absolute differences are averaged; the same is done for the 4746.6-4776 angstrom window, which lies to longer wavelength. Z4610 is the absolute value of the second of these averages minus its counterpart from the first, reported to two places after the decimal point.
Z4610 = 0.13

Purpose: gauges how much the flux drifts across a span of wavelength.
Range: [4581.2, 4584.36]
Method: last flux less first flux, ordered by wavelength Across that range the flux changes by -1.5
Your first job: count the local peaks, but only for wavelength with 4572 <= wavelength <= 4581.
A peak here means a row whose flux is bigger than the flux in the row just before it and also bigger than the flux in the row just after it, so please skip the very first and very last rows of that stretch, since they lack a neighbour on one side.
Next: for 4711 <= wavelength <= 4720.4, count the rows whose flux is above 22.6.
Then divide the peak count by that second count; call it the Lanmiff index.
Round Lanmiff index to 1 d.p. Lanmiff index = 0.5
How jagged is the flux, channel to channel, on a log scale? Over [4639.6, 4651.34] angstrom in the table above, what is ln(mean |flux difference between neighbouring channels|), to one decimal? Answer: 0.6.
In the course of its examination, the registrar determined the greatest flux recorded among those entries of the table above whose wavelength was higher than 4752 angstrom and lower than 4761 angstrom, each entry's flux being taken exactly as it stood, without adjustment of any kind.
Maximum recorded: 23.1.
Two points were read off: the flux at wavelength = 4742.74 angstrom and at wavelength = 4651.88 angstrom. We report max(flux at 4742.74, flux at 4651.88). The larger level 23.6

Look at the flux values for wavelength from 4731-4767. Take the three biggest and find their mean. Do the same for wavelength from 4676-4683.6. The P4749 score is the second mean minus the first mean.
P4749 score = 0.1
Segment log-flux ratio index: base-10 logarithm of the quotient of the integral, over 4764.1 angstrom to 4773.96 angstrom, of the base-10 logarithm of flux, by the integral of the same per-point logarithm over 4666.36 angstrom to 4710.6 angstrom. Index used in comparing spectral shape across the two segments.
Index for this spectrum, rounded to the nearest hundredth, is -0.66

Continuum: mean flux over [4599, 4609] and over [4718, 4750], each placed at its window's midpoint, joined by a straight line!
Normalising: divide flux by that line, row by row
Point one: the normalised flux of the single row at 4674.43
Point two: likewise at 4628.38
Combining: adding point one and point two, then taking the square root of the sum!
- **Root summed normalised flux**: 1.42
